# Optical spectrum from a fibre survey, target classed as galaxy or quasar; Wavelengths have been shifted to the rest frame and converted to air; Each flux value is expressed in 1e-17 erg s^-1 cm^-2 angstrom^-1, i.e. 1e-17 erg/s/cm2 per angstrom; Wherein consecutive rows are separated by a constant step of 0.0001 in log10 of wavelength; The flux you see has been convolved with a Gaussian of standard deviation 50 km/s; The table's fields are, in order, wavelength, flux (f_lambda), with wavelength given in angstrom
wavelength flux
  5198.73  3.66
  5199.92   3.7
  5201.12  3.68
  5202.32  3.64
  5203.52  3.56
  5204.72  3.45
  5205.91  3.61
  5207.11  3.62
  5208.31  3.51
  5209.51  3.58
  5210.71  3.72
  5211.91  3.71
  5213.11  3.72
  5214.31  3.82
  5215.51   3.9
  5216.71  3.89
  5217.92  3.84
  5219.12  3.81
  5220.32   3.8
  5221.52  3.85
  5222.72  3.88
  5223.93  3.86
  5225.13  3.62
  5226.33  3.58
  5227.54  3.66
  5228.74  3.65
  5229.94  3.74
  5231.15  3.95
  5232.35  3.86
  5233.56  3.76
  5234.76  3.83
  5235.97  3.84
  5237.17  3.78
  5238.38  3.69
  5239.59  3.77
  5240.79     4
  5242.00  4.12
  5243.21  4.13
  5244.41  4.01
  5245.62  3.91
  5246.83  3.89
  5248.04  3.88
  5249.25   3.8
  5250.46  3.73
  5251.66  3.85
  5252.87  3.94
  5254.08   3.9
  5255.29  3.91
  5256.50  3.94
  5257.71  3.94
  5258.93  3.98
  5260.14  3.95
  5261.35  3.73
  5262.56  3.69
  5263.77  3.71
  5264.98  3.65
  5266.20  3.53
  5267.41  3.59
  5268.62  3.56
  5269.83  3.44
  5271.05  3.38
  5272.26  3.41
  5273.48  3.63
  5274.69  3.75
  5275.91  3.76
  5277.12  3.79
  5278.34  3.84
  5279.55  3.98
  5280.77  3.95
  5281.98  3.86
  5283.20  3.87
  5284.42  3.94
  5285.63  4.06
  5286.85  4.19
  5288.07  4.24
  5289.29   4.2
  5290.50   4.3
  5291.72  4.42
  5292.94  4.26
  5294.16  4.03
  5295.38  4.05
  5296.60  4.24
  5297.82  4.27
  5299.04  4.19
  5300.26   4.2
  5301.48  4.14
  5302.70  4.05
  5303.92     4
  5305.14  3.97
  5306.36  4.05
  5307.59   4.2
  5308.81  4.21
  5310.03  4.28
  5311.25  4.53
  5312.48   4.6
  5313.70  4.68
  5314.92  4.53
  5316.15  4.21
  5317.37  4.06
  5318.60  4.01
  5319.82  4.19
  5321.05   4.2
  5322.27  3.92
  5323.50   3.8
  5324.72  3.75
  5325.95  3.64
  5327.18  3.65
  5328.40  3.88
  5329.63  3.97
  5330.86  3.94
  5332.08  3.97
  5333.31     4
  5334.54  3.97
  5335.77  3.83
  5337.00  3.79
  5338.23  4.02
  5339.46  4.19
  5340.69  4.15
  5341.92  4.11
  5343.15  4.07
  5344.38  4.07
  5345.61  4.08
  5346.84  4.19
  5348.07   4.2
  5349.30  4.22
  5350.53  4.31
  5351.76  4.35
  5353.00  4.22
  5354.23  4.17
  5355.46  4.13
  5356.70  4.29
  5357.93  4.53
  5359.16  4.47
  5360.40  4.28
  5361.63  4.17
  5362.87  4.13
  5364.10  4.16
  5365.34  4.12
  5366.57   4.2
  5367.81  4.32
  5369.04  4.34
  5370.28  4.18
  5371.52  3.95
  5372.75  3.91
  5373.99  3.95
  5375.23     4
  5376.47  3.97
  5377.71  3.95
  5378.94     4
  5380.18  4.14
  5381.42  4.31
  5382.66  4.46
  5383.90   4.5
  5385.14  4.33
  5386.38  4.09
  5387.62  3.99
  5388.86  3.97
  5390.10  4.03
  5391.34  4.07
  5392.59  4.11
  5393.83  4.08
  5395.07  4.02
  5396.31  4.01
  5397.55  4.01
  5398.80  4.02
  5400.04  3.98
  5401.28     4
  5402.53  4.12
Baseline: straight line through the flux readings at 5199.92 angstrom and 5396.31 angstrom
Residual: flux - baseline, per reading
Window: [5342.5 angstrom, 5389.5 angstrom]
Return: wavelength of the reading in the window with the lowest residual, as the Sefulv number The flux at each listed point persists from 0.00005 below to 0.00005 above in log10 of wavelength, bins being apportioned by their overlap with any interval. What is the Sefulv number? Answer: 5372.75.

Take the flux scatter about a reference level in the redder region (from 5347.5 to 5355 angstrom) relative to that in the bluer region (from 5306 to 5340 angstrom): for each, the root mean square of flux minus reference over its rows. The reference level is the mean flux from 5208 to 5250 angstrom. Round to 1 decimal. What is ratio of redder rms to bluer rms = 1.2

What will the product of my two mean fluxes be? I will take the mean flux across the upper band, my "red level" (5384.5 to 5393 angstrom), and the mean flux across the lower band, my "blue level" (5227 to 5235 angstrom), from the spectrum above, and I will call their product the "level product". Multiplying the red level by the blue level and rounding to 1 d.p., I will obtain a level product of 15.4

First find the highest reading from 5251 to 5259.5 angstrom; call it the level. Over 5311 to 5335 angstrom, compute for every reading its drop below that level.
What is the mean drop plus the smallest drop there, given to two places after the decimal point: -0.79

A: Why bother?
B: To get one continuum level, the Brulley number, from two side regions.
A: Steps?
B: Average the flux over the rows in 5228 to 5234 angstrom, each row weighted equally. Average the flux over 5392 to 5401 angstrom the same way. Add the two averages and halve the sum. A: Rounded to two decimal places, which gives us 3.91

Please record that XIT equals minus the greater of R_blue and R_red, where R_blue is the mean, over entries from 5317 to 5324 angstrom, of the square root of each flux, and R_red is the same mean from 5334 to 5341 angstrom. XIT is -2.01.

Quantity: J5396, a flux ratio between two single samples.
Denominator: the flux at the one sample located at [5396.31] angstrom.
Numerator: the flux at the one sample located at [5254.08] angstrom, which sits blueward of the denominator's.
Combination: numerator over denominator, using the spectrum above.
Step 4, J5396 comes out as 0.97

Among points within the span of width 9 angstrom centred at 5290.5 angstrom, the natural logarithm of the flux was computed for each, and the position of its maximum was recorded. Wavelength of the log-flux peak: 5291.72 angstrom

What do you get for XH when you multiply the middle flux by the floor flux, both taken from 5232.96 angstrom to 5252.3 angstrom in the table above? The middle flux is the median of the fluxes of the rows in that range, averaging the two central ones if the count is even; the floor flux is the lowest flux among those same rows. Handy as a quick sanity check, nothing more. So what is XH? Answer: 14.2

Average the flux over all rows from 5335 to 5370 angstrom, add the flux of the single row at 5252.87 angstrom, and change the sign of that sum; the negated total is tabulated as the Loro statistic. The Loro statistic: -8.12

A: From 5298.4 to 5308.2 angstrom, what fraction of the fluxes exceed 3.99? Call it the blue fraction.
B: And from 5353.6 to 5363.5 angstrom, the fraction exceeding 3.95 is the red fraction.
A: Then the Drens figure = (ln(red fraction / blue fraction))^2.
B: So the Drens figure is 0.0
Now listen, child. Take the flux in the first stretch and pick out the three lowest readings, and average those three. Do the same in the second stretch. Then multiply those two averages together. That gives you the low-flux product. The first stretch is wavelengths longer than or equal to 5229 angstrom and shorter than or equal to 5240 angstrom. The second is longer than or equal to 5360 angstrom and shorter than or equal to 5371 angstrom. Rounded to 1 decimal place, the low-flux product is 15.4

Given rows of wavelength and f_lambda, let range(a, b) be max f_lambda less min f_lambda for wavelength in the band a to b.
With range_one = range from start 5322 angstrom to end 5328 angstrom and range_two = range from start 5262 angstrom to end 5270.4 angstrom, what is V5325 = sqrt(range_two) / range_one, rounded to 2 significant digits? 1.9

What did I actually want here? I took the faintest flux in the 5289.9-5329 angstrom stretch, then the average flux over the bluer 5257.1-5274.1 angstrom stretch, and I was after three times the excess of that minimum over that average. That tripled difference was 0.0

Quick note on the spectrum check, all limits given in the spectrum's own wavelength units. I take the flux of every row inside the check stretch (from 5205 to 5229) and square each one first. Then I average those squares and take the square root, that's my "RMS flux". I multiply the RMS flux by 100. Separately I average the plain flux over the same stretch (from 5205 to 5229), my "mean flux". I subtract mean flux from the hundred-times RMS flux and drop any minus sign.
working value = 370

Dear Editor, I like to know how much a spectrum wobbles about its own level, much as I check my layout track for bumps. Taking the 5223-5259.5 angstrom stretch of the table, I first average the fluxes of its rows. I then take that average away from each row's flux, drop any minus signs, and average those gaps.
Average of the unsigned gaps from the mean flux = 0.11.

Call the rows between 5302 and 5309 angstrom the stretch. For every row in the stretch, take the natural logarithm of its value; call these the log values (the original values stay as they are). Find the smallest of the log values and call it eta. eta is 1.38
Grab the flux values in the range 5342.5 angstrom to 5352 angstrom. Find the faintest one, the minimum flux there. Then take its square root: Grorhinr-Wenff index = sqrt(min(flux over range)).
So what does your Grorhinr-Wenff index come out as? 2.017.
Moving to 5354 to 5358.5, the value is 2.032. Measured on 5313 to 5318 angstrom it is 2.015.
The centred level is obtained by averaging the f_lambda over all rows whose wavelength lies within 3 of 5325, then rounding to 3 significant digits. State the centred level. 3.75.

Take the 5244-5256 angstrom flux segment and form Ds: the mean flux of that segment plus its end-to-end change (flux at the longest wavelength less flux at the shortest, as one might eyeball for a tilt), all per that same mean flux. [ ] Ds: 0.97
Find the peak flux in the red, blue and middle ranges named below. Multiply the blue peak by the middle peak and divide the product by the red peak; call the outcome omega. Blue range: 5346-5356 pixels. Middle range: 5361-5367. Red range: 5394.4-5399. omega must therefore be 4.54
